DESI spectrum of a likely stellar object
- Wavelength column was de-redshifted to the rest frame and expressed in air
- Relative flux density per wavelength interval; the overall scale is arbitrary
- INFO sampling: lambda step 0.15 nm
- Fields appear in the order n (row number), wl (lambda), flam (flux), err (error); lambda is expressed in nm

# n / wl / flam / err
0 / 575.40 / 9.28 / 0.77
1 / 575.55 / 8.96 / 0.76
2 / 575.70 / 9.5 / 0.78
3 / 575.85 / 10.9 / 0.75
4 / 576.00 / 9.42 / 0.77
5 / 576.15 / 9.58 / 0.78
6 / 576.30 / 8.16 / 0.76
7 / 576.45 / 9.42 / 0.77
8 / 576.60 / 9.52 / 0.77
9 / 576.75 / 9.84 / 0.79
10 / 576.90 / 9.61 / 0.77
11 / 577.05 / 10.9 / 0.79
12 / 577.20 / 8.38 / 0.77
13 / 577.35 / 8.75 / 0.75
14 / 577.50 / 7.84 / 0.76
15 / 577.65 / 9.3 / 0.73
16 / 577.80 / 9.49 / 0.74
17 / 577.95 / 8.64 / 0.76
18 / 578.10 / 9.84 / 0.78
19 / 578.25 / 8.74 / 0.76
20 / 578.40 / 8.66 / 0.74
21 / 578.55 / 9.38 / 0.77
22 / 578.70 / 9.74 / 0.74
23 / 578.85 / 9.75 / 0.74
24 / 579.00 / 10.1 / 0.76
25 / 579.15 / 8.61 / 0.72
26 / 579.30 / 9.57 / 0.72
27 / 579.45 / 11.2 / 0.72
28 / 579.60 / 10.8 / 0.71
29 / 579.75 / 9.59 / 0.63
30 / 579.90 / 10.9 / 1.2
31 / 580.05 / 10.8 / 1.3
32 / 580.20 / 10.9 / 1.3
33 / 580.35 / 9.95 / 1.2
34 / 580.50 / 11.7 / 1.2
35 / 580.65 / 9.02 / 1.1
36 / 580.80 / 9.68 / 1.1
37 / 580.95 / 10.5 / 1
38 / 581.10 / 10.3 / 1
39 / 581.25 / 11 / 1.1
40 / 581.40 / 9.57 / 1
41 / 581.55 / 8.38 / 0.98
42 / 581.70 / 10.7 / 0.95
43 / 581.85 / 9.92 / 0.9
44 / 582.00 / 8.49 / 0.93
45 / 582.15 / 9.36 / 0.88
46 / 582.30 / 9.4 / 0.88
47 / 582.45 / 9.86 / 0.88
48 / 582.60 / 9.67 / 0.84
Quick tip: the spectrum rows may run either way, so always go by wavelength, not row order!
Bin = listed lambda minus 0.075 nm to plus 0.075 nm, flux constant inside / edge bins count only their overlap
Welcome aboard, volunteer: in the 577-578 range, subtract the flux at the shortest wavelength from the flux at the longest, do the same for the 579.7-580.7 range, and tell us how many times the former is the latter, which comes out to 4.0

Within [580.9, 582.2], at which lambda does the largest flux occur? 581.25 nm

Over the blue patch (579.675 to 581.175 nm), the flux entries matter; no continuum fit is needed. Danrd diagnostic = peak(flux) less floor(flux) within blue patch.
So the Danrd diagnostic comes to 2.68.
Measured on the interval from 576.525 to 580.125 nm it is 3.36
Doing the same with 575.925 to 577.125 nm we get 2.74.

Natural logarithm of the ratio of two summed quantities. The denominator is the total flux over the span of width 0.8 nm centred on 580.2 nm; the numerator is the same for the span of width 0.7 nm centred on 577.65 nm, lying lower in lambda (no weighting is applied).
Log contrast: -0.21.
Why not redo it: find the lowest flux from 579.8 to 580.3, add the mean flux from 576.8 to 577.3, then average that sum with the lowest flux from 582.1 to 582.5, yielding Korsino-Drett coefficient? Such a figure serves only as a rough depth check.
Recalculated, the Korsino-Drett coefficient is 14.9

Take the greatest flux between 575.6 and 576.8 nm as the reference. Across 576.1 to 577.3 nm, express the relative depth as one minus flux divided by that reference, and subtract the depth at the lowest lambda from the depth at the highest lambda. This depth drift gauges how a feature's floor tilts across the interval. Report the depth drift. 0.11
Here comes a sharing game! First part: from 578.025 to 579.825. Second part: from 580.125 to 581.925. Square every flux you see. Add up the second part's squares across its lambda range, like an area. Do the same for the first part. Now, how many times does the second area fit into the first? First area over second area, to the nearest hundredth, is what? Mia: 0.91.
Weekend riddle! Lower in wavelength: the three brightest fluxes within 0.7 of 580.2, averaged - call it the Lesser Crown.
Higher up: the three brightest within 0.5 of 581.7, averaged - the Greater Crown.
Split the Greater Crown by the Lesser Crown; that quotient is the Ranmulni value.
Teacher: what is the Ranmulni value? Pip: 0.94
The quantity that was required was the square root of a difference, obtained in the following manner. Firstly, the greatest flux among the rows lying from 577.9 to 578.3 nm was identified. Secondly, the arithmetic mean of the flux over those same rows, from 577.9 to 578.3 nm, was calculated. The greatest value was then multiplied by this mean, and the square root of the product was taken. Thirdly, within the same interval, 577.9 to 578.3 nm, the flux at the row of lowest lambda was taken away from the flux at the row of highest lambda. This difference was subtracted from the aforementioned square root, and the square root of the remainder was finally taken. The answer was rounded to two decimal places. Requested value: 3.06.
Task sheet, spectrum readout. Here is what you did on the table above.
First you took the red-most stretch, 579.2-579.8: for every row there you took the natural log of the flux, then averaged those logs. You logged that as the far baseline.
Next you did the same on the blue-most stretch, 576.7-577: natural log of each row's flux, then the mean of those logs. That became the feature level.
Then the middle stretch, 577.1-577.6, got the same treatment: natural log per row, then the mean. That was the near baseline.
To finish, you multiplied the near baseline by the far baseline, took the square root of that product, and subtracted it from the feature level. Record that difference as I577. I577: 0.05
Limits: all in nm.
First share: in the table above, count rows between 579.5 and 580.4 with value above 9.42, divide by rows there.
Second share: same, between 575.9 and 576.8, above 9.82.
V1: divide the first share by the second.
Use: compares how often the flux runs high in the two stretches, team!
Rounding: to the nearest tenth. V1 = 6.0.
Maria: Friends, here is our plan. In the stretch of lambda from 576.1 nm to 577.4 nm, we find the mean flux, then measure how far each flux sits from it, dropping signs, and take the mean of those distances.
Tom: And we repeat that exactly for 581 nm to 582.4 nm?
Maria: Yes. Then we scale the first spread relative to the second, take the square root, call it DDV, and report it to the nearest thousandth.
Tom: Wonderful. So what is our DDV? 0.929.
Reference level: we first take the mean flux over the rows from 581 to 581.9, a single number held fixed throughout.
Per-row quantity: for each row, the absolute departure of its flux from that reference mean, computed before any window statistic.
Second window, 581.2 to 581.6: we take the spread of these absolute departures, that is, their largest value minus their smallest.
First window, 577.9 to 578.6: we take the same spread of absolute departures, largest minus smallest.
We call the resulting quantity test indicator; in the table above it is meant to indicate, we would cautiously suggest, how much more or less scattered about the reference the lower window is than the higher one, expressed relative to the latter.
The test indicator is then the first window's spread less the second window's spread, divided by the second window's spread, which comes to 0.0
